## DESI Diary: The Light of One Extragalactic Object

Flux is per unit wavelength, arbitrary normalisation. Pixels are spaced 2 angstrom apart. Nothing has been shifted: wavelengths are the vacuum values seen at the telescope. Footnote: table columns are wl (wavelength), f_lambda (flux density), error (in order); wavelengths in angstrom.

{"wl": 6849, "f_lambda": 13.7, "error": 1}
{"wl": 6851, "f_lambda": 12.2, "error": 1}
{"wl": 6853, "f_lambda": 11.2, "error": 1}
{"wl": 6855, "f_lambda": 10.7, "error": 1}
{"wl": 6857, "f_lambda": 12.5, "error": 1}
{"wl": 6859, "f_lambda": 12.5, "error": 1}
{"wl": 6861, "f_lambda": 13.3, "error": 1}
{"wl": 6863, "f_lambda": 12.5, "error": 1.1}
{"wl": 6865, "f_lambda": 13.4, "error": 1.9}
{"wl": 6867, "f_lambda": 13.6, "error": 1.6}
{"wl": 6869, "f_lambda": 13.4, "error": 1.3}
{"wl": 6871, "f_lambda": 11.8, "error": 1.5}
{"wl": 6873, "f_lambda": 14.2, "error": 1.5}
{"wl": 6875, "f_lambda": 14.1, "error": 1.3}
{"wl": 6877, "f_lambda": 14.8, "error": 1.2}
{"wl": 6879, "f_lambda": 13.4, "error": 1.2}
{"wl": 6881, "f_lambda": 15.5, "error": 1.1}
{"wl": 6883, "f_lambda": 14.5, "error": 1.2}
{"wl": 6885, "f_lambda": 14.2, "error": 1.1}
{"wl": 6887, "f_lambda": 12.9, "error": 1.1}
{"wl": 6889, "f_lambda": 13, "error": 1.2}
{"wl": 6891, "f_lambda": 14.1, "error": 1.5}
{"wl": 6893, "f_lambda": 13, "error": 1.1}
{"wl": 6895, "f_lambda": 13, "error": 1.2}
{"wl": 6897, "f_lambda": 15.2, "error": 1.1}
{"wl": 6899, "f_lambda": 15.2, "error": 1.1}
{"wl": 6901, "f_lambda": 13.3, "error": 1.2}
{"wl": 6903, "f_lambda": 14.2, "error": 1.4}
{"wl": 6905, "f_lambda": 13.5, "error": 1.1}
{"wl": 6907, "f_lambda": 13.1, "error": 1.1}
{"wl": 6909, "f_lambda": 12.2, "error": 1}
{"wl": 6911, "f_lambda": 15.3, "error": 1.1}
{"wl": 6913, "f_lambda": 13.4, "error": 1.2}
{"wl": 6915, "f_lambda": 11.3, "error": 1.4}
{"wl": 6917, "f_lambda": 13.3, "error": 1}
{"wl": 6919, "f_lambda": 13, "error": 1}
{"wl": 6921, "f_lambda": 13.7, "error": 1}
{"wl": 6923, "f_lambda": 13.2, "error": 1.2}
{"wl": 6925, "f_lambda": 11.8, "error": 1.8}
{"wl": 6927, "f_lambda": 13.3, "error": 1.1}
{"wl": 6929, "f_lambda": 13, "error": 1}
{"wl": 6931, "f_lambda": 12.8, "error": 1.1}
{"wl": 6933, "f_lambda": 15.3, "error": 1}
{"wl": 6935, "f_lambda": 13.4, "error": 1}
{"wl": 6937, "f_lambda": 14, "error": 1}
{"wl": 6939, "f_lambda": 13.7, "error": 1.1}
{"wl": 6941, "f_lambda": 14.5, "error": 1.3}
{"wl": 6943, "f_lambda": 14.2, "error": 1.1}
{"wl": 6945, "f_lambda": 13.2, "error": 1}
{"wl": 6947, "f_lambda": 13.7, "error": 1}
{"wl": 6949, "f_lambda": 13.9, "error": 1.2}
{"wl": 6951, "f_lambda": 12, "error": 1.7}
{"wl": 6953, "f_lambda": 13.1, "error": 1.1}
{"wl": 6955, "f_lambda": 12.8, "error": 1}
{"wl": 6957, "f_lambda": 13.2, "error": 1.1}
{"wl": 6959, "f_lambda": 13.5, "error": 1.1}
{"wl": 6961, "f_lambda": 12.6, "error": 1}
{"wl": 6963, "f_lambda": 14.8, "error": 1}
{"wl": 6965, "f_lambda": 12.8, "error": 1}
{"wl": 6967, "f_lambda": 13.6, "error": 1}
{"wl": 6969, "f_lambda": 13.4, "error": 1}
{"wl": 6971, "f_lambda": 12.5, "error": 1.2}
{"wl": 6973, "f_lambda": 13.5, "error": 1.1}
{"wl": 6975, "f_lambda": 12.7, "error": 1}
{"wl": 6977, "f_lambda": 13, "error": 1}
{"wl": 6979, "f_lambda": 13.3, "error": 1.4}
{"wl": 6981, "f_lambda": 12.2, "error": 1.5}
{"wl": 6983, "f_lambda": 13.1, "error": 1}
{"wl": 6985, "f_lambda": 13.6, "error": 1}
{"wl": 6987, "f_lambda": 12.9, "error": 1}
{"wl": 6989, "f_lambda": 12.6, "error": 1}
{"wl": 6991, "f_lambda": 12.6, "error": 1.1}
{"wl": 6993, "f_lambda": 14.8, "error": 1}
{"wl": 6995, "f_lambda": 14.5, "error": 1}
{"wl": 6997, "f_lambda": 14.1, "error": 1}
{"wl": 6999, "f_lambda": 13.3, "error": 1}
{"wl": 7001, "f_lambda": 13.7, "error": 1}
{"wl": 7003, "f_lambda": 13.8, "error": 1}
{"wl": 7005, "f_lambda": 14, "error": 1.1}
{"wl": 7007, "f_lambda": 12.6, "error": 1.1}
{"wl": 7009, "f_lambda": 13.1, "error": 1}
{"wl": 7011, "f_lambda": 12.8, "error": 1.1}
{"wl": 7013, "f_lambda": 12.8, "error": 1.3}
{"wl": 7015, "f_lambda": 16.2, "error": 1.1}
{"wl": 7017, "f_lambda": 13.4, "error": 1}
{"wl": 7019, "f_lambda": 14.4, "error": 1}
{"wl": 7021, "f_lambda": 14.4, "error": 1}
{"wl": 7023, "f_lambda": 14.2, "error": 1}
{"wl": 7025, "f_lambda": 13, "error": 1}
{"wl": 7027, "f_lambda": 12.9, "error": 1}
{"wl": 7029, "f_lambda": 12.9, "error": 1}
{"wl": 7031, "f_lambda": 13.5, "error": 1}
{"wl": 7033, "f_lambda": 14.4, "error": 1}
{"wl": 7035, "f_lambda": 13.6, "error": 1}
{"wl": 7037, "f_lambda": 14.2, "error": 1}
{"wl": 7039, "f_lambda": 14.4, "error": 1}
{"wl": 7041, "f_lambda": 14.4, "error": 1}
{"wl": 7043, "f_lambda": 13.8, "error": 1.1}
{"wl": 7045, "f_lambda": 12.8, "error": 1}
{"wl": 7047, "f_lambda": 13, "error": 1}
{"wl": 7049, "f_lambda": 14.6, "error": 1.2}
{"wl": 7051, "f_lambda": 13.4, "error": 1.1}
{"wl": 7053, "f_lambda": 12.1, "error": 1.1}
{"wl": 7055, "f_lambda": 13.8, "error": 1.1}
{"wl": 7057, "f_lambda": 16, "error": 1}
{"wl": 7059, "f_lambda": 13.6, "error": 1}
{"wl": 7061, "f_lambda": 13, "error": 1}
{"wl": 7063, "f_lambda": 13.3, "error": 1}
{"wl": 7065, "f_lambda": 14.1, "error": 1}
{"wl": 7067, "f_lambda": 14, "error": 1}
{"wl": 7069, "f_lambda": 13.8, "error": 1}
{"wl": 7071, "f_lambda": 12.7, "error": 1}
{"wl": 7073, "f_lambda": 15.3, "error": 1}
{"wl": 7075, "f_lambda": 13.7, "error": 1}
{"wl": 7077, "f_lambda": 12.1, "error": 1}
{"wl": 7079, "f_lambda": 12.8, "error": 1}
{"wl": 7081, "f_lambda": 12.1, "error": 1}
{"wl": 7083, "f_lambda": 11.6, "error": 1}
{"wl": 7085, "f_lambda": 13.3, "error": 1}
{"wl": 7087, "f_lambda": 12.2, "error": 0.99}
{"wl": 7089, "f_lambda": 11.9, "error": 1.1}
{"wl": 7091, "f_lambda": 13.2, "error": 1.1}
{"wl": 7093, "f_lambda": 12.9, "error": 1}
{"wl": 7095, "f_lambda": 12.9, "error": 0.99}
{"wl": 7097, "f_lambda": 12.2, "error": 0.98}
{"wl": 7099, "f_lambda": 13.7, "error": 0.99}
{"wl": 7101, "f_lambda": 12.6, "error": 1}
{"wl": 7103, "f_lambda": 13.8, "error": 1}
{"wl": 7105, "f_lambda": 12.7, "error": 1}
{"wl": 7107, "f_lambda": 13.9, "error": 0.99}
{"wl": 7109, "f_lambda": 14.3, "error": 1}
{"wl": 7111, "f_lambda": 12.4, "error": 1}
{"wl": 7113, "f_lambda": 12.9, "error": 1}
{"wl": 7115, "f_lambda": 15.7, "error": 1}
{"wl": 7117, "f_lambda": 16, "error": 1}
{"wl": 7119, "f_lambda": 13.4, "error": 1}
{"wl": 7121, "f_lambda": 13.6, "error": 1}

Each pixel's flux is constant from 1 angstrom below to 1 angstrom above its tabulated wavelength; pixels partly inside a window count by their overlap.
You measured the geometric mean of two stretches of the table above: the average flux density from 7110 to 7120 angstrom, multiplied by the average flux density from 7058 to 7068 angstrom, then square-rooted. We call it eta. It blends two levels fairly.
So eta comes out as 13.8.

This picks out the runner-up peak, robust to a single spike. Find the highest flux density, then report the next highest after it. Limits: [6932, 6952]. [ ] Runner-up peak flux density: 14.5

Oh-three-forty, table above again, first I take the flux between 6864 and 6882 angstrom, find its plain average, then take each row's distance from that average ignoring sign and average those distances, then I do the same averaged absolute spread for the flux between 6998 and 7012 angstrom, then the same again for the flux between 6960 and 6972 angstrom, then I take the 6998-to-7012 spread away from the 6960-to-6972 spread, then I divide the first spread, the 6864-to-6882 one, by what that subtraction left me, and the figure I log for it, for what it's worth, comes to 3.5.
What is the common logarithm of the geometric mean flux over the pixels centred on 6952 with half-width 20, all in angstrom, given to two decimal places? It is 1.13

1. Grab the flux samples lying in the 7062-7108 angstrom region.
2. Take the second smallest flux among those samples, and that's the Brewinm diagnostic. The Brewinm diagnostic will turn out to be 11.9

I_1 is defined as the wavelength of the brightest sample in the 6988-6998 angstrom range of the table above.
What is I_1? 6993 angstrom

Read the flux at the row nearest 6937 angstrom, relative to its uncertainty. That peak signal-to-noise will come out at 14.0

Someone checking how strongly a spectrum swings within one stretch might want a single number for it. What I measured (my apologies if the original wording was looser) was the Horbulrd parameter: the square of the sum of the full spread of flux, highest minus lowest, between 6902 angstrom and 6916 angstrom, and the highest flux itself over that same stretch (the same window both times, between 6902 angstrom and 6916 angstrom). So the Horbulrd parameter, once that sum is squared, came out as 372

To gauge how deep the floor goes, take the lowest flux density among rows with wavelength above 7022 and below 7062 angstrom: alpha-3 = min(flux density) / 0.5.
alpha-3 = 24.2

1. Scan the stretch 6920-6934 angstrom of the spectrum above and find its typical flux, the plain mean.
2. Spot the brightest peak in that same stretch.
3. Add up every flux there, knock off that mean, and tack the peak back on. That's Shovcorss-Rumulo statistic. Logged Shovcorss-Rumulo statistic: 95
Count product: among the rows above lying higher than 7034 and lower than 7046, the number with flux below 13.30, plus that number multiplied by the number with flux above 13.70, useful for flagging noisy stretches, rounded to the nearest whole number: 5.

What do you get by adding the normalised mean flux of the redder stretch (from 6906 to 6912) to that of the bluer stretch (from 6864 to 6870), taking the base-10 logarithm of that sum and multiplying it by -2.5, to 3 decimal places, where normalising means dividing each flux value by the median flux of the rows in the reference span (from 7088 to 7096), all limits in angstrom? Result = -0.802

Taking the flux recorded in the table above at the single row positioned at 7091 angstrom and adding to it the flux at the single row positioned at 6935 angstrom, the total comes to 26.6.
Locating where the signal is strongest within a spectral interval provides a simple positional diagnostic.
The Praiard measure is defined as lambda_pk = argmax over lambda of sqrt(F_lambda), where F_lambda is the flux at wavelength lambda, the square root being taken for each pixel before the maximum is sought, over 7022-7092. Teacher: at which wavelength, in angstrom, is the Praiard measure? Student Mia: 7057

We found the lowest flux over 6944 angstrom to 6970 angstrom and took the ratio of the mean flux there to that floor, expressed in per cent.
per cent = 111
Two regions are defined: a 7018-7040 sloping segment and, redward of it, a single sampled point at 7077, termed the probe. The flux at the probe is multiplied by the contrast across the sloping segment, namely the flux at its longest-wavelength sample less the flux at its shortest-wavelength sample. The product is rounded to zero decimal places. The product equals 0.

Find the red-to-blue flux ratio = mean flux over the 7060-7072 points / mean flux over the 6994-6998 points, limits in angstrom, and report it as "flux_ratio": 0.94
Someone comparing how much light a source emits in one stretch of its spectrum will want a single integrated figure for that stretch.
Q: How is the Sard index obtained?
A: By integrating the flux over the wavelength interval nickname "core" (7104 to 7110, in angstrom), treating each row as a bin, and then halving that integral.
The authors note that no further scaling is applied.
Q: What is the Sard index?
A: 41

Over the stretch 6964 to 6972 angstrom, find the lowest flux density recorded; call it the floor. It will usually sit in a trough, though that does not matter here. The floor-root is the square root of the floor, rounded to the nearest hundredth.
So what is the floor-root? 3.54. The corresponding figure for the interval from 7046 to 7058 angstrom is 3.48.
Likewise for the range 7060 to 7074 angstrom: 3.56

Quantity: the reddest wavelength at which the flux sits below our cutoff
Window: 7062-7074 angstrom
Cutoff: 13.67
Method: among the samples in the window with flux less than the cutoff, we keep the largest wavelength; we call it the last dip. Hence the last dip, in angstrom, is 7071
